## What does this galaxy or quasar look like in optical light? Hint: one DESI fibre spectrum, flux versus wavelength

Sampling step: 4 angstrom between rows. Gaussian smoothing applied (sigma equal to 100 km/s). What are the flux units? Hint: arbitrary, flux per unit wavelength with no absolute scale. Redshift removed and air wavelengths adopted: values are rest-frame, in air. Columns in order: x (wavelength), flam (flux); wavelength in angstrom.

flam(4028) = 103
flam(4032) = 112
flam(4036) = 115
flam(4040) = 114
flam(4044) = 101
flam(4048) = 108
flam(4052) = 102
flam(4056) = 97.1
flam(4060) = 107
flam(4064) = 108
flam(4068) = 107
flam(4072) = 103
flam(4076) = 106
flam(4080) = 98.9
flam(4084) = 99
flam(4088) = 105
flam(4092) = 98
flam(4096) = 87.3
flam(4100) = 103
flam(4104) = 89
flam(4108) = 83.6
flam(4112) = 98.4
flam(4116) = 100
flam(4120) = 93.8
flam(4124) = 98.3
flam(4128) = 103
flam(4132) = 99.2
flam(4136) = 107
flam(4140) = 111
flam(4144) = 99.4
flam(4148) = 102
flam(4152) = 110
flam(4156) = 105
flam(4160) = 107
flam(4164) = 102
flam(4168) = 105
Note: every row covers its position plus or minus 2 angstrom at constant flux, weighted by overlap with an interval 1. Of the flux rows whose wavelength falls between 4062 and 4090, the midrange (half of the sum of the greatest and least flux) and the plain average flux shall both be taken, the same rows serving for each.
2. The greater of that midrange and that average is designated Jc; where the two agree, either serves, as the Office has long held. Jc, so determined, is 104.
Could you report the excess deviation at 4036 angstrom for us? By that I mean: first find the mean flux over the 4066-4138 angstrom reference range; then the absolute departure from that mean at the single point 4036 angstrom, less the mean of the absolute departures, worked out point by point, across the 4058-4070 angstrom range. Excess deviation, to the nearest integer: 8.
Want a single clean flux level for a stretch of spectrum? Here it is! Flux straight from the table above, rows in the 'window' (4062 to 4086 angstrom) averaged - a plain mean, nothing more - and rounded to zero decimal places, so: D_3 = 104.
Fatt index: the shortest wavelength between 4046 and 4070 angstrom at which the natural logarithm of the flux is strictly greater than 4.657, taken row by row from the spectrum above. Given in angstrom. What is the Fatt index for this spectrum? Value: 4048 angstrom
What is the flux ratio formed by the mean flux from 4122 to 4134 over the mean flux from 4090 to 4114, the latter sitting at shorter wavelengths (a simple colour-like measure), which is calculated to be 1.07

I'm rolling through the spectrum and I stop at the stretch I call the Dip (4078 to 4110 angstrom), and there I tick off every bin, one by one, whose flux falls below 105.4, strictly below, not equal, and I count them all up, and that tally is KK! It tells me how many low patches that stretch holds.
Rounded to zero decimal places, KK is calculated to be 8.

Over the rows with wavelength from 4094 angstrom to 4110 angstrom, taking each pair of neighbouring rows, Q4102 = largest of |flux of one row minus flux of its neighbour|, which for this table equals 16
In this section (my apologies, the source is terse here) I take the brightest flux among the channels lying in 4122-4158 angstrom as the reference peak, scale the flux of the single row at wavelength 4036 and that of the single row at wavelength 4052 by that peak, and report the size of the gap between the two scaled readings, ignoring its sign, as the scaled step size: 0.12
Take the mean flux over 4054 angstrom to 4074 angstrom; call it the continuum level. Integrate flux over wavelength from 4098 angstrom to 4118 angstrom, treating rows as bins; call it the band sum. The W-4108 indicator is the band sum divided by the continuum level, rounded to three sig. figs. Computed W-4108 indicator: 18.2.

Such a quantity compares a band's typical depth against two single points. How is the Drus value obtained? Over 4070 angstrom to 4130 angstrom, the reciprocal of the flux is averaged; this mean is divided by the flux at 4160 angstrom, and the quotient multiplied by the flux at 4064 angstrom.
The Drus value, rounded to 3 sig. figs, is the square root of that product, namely 0.102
